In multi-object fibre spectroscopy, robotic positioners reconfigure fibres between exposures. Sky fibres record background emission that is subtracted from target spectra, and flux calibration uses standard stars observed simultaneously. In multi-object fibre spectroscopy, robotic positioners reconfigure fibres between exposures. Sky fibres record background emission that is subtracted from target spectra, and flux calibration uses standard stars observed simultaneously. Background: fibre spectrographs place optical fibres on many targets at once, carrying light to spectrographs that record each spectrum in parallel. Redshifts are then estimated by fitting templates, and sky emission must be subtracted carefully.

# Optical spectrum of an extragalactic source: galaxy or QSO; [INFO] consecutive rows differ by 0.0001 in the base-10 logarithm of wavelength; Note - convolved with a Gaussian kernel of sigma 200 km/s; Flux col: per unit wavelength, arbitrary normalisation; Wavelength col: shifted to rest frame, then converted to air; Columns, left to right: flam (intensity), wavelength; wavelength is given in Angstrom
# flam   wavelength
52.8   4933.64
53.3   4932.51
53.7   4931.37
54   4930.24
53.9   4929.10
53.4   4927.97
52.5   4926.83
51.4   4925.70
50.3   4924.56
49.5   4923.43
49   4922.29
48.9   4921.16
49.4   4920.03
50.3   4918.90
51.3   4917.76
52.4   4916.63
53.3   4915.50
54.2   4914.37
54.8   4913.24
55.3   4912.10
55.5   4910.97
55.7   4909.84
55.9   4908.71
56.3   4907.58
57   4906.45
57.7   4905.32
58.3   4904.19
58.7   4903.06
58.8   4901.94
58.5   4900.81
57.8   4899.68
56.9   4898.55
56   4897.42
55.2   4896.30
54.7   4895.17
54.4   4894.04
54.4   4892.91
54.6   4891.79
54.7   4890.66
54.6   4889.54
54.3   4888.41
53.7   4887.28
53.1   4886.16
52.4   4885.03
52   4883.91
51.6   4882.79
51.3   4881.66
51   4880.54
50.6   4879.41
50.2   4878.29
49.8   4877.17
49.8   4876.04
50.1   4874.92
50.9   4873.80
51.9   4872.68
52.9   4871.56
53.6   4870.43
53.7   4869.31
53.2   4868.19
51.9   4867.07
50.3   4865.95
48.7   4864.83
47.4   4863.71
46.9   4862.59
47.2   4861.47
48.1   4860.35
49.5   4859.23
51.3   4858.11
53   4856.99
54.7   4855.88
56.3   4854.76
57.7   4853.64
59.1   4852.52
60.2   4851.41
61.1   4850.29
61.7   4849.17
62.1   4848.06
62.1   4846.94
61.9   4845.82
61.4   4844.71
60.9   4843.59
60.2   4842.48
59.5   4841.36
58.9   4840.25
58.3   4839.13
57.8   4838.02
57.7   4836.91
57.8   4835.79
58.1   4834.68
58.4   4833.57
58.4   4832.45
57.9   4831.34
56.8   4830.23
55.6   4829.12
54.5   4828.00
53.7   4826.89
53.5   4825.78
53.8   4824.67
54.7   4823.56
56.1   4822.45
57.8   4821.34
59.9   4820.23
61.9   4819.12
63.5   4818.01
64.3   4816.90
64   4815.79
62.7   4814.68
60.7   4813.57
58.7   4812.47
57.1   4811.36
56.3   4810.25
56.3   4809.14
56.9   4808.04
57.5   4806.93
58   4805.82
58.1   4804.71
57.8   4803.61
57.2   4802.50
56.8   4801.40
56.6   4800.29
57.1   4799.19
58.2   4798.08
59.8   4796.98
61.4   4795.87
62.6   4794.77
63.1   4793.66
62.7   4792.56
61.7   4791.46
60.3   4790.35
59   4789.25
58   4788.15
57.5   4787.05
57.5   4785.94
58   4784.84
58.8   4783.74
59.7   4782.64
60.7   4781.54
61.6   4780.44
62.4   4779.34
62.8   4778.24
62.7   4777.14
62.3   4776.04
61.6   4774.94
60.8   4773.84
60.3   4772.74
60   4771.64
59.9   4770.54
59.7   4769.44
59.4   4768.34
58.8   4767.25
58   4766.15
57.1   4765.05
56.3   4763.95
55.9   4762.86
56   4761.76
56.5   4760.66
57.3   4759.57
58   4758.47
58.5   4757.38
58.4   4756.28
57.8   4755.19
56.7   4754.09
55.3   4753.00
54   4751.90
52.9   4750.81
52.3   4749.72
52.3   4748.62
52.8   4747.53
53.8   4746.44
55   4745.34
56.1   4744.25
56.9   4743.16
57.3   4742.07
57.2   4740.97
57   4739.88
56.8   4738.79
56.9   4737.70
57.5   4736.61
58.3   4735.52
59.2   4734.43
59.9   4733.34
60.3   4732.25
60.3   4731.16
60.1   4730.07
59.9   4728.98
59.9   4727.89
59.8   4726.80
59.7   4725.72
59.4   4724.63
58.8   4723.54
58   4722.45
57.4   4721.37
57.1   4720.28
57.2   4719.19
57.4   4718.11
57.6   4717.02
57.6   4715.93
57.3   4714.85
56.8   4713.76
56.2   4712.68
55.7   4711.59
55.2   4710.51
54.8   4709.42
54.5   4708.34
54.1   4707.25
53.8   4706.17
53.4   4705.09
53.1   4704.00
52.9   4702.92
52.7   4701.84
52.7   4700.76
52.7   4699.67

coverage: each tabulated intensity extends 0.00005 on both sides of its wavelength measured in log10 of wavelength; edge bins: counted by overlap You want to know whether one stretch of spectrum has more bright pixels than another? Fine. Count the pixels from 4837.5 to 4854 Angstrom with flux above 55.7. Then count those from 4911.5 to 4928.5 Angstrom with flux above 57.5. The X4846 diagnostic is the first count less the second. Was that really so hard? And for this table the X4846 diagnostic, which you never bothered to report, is 15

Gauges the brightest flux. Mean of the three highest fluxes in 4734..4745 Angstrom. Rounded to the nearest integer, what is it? 58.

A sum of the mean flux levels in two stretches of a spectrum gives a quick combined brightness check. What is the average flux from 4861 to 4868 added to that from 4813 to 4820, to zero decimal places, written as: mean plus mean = 112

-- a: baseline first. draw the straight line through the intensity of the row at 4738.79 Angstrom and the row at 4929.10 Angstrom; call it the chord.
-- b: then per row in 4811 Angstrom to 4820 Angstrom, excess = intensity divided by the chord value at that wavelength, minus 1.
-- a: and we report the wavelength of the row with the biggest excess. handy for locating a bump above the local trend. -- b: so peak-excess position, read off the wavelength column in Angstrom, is 4816.90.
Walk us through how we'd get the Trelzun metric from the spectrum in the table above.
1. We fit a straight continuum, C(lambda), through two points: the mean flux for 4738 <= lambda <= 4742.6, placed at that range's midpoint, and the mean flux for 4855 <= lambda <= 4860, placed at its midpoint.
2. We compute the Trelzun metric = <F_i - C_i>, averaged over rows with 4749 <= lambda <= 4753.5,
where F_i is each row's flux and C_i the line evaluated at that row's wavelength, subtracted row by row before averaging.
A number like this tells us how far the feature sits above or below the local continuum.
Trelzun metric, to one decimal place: -3.0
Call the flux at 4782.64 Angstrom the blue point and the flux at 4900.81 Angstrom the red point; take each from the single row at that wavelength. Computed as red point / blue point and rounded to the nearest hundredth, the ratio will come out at 0.98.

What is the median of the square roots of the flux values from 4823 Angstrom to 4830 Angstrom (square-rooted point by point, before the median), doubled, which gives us 14.7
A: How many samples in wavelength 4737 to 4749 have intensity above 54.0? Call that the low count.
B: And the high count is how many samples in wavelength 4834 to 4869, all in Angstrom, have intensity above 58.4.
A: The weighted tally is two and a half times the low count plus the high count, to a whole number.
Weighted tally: 32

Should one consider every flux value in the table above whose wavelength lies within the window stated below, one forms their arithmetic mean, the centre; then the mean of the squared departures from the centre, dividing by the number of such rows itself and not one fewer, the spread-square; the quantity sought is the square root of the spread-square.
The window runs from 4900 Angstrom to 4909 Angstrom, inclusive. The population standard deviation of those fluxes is 1.1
